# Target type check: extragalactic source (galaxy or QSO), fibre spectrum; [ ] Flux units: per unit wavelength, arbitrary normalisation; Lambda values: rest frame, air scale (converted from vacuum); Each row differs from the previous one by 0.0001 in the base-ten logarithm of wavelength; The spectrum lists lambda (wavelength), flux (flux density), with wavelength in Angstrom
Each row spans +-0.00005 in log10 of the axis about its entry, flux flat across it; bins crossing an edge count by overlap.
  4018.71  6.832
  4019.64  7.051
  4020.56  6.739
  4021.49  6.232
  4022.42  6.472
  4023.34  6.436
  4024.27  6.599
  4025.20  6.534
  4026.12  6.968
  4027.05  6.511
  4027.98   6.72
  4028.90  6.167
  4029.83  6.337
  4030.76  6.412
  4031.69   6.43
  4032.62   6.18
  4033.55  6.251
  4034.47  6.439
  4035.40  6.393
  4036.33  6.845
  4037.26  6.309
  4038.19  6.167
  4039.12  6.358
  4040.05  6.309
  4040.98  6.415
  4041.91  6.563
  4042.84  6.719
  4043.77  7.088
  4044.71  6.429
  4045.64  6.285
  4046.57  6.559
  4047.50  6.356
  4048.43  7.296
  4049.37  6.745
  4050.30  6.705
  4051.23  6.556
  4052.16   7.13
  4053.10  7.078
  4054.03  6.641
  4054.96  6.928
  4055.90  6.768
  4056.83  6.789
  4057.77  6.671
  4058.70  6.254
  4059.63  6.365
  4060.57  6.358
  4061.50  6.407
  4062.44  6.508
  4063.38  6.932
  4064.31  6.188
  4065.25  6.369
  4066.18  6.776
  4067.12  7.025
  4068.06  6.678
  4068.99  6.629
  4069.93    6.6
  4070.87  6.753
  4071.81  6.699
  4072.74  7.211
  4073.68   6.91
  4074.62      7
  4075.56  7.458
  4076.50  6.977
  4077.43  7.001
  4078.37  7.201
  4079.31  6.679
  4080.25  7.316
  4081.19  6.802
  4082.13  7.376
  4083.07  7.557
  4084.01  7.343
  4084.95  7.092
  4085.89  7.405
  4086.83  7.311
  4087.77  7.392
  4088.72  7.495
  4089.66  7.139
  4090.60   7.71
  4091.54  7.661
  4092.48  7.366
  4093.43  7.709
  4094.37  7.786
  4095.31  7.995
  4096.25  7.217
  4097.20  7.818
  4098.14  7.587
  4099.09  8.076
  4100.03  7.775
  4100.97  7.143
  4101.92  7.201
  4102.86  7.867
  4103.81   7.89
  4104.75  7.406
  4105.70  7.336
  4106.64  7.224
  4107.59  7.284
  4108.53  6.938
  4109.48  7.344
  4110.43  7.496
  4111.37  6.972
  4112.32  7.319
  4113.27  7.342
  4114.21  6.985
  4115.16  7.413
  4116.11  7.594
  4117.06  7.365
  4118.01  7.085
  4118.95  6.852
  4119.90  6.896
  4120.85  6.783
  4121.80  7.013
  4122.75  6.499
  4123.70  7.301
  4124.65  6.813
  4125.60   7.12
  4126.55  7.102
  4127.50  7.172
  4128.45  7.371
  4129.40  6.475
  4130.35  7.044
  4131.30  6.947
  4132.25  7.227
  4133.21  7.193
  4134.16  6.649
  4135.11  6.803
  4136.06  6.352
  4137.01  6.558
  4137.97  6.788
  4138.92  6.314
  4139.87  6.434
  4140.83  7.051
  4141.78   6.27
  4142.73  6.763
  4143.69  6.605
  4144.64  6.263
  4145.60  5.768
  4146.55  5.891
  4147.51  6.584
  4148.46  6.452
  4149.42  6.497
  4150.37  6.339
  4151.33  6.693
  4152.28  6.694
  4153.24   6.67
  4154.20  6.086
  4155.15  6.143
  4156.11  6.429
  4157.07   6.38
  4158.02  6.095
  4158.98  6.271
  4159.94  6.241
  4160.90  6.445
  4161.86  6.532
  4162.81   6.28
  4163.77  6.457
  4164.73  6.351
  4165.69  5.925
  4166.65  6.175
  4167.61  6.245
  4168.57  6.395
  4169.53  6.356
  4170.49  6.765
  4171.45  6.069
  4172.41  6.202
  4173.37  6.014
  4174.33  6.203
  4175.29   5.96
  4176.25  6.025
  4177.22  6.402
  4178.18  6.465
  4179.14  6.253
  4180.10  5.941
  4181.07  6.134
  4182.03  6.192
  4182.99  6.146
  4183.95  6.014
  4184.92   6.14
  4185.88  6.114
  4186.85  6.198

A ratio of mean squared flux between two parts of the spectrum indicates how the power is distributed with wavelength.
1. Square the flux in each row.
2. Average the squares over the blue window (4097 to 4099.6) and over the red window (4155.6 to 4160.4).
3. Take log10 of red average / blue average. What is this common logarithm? -0.19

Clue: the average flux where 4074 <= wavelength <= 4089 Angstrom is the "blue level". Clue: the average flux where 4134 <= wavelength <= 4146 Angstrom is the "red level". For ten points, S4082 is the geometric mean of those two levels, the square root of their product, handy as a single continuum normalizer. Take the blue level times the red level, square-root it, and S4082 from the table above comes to 6.85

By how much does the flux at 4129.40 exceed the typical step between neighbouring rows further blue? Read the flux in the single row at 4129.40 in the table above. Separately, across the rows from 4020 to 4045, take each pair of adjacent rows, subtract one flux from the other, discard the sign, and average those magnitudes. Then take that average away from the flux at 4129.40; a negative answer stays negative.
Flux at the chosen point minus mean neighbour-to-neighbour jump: 6.2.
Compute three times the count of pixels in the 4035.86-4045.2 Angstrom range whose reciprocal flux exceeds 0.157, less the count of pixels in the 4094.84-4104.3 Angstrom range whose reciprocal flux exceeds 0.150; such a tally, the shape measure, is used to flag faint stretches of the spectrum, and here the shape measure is 12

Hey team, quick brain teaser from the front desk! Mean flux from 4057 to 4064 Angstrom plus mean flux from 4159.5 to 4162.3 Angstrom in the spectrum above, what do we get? 12.9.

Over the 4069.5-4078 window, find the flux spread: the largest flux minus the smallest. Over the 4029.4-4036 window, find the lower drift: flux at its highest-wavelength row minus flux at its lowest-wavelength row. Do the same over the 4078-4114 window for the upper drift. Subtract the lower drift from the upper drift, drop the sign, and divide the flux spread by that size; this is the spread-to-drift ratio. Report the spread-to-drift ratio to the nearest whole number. 10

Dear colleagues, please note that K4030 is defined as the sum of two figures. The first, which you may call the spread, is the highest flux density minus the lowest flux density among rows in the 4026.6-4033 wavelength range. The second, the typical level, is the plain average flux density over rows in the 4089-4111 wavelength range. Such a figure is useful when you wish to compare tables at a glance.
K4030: 8.1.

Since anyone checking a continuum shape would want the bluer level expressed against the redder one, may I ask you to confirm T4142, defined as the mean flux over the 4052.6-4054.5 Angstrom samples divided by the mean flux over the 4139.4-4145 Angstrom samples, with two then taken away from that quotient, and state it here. -0.96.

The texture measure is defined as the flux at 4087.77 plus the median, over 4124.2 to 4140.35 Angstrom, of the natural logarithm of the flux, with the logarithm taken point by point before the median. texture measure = 9.3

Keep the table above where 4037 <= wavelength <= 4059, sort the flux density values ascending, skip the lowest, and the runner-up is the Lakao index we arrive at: 6.254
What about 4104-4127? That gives 6.783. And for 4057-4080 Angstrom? 6.254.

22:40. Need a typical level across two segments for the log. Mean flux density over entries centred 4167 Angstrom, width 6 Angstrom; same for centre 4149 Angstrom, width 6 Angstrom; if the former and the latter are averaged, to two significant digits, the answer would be 6.3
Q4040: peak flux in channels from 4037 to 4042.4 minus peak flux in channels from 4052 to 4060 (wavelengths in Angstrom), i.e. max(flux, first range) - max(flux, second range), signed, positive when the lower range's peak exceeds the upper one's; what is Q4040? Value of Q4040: -0.6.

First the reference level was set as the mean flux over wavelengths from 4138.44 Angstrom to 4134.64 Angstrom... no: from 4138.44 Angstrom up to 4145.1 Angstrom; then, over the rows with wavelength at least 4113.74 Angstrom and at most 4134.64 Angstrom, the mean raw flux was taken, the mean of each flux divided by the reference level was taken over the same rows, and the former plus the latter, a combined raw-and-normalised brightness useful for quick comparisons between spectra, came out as 8.1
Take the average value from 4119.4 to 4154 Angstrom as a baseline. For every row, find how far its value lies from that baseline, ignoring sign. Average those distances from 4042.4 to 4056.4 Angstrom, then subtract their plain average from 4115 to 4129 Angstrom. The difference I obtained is -0.2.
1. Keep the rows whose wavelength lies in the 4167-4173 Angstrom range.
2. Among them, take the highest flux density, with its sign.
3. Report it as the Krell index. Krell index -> 6.765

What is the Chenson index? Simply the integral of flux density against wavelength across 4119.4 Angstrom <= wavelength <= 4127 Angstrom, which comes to 53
